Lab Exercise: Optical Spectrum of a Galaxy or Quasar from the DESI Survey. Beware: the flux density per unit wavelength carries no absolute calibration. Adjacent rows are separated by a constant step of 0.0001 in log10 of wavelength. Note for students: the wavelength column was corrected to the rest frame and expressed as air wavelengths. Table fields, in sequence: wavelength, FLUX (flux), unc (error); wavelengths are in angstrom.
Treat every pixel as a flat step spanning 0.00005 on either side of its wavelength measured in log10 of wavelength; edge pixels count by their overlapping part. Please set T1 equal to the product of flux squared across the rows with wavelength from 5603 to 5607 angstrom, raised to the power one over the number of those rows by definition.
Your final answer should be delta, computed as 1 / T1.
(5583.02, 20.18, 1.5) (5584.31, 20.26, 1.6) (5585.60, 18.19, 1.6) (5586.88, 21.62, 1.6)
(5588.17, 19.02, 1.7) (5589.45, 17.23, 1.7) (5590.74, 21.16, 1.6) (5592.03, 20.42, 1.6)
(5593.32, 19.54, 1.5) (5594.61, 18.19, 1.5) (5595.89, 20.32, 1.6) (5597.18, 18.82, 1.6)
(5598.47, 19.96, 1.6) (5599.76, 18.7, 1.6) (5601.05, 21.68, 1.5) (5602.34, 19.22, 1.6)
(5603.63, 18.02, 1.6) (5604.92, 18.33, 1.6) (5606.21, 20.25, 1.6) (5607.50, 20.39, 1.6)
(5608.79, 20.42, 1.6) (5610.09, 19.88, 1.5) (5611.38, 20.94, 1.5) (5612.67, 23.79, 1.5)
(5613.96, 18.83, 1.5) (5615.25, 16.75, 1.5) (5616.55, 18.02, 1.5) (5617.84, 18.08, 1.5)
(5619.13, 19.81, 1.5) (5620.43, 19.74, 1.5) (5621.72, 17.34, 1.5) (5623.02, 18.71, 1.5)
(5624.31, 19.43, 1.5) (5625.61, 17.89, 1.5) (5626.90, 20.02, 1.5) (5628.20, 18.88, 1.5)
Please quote 0.0028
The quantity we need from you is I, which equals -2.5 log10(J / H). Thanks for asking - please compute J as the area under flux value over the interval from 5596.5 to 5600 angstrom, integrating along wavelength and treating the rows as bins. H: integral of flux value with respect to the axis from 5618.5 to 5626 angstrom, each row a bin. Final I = 0.8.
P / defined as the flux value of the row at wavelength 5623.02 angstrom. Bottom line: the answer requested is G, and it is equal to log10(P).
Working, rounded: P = 18.71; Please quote 1.272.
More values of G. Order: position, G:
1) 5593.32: 1.291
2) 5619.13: 1.297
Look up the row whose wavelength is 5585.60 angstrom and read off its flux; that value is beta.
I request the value 18.19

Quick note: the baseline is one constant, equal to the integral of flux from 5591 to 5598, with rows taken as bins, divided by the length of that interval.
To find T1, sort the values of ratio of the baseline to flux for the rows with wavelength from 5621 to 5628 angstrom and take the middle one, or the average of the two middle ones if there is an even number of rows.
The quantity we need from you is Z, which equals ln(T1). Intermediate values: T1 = 1.05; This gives 0.045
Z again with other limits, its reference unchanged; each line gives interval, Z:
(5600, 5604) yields 0.018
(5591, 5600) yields 0.001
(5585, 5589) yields 0.028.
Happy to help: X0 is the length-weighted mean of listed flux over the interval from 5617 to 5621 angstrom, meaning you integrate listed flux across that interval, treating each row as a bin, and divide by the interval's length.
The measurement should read 19.1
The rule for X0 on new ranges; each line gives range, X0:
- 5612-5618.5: 19.1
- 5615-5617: 17.4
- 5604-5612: 20.0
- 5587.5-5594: 19.5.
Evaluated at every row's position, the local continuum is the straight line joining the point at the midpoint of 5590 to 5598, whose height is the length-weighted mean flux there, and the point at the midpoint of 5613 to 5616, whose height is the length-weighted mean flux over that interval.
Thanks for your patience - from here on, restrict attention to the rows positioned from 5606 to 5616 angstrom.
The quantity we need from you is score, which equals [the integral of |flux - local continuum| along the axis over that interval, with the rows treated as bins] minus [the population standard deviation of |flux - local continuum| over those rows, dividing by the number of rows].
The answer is 18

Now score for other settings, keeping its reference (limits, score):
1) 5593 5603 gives 8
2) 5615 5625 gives 10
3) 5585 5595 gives 13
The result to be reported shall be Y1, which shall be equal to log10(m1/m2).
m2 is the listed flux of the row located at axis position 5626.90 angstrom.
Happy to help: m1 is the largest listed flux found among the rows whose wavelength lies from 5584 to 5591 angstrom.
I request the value 0.03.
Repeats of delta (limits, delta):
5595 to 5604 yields 0.0026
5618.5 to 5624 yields 0.0028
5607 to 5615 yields 0.0023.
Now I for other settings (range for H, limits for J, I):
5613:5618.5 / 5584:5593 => -0.6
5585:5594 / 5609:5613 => 0.8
